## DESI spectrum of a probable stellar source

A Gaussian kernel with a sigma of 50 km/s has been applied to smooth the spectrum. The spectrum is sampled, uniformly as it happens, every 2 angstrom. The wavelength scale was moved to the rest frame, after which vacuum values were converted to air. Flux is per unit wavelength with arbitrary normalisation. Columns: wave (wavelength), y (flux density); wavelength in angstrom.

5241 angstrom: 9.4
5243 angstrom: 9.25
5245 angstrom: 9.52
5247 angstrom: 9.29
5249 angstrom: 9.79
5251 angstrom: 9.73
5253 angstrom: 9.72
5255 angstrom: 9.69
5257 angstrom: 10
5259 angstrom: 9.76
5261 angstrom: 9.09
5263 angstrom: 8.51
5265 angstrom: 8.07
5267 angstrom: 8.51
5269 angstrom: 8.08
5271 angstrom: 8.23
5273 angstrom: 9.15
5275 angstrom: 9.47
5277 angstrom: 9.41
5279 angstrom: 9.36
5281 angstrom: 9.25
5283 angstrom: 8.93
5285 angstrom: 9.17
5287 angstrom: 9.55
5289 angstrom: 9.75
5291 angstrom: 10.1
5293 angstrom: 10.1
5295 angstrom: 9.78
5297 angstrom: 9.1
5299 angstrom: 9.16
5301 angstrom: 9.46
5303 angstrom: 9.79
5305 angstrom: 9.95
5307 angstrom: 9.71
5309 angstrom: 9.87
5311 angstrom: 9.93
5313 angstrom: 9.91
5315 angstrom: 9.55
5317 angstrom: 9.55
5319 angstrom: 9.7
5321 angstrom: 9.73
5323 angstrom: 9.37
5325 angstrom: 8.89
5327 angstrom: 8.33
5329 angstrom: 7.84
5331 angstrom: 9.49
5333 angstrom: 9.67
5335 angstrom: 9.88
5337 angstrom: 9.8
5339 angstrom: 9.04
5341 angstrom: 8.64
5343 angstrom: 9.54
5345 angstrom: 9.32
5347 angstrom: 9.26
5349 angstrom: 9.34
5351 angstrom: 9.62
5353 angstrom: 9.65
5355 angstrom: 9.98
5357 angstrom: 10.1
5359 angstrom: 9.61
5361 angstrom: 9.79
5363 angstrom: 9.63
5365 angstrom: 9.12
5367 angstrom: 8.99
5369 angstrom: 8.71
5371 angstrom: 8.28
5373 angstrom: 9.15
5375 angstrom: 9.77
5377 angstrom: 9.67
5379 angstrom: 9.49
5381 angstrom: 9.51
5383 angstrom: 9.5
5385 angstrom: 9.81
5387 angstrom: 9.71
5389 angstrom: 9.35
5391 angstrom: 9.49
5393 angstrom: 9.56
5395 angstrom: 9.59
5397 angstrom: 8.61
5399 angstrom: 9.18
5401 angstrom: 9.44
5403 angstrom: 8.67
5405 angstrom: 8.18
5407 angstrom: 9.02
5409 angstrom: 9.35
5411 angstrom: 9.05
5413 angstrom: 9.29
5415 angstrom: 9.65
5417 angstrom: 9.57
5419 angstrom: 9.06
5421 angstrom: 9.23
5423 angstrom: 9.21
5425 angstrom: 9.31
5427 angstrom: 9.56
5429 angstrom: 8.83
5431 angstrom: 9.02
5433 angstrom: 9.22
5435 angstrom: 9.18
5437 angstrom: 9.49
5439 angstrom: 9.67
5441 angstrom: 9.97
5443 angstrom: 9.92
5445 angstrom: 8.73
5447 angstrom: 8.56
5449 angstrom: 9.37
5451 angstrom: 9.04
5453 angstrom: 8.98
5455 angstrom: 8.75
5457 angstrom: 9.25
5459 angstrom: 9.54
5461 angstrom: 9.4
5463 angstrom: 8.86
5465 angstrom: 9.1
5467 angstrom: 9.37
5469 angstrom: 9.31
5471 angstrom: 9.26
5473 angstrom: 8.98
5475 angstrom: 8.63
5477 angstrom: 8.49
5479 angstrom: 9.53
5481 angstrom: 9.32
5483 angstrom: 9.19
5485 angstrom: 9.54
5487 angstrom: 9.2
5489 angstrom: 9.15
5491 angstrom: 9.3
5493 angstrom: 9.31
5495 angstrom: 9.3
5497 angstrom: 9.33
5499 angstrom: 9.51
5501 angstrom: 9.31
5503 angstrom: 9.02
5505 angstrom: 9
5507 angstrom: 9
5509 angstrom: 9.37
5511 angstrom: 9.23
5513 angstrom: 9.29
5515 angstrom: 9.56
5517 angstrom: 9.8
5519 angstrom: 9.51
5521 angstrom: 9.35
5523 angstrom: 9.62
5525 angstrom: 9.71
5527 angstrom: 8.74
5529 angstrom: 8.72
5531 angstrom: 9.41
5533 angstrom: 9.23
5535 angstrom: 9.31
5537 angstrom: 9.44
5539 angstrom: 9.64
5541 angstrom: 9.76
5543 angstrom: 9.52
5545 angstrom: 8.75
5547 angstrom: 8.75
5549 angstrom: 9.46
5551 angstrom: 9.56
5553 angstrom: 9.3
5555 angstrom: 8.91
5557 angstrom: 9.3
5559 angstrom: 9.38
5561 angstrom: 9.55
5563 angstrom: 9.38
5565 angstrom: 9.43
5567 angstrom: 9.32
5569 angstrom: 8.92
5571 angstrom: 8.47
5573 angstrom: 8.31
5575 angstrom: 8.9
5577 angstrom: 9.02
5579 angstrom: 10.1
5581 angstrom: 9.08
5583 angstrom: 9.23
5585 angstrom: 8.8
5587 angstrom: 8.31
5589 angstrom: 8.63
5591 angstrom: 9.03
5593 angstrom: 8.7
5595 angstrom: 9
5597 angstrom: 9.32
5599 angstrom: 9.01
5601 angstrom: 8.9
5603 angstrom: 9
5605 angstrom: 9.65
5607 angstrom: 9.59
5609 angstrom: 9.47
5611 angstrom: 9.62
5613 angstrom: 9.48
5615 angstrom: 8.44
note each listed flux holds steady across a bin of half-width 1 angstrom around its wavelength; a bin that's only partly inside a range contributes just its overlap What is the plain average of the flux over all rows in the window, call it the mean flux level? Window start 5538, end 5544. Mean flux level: 9.64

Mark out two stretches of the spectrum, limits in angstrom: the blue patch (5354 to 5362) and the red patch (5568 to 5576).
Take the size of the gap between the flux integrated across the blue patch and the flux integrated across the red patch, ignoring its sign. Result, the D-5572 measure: 9.8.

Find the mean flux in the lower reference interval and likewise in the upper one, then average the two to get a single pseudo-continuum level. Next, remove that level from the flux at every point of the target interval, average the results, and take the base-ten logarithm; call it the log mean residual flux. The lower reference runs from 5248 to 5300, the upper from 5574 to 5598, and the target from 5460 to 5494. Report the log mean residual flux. -1.61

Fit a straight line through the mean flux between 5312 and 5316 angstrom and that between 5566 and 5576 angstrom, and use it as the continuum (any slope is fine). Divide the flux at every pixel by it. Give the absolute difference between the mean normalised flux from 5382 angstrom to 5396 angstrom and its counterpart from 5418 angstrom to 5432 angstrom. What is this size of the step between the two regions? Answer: 0.028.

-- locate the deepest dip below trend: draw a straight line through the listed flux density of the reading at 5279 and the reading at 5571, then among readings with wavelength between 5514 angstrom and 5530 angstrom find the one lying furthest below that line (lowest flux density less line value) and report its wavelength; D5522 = 5529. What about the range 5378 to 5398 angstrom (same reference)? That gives 5397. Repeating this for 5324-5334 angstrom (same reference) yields 5329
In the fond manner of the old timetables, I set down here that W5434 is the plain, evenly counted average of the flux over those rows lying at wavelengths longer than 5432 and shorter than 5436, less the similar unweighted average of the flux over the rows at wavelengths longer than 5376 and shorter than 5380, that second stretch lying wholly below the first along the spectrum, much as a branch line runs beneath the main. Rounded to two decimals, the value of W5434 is -0.38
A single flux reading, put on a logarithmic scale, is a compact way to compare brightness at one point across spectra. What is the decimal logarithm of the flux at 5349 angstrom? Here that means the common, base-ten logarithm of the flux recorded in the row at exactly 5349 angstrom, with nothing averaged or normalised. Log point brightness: 0.970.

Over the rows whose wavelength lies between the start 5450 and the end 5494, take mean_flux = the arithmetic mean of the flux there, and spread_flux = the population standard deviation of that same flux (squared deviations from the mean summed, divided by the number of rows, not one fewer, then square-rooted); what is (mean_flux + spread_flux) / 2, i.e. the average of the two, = 4.72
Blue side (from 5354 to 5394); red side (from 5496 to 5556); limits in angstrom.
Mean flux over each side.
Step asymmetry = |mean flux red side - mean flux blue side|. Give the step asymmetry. 0.16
